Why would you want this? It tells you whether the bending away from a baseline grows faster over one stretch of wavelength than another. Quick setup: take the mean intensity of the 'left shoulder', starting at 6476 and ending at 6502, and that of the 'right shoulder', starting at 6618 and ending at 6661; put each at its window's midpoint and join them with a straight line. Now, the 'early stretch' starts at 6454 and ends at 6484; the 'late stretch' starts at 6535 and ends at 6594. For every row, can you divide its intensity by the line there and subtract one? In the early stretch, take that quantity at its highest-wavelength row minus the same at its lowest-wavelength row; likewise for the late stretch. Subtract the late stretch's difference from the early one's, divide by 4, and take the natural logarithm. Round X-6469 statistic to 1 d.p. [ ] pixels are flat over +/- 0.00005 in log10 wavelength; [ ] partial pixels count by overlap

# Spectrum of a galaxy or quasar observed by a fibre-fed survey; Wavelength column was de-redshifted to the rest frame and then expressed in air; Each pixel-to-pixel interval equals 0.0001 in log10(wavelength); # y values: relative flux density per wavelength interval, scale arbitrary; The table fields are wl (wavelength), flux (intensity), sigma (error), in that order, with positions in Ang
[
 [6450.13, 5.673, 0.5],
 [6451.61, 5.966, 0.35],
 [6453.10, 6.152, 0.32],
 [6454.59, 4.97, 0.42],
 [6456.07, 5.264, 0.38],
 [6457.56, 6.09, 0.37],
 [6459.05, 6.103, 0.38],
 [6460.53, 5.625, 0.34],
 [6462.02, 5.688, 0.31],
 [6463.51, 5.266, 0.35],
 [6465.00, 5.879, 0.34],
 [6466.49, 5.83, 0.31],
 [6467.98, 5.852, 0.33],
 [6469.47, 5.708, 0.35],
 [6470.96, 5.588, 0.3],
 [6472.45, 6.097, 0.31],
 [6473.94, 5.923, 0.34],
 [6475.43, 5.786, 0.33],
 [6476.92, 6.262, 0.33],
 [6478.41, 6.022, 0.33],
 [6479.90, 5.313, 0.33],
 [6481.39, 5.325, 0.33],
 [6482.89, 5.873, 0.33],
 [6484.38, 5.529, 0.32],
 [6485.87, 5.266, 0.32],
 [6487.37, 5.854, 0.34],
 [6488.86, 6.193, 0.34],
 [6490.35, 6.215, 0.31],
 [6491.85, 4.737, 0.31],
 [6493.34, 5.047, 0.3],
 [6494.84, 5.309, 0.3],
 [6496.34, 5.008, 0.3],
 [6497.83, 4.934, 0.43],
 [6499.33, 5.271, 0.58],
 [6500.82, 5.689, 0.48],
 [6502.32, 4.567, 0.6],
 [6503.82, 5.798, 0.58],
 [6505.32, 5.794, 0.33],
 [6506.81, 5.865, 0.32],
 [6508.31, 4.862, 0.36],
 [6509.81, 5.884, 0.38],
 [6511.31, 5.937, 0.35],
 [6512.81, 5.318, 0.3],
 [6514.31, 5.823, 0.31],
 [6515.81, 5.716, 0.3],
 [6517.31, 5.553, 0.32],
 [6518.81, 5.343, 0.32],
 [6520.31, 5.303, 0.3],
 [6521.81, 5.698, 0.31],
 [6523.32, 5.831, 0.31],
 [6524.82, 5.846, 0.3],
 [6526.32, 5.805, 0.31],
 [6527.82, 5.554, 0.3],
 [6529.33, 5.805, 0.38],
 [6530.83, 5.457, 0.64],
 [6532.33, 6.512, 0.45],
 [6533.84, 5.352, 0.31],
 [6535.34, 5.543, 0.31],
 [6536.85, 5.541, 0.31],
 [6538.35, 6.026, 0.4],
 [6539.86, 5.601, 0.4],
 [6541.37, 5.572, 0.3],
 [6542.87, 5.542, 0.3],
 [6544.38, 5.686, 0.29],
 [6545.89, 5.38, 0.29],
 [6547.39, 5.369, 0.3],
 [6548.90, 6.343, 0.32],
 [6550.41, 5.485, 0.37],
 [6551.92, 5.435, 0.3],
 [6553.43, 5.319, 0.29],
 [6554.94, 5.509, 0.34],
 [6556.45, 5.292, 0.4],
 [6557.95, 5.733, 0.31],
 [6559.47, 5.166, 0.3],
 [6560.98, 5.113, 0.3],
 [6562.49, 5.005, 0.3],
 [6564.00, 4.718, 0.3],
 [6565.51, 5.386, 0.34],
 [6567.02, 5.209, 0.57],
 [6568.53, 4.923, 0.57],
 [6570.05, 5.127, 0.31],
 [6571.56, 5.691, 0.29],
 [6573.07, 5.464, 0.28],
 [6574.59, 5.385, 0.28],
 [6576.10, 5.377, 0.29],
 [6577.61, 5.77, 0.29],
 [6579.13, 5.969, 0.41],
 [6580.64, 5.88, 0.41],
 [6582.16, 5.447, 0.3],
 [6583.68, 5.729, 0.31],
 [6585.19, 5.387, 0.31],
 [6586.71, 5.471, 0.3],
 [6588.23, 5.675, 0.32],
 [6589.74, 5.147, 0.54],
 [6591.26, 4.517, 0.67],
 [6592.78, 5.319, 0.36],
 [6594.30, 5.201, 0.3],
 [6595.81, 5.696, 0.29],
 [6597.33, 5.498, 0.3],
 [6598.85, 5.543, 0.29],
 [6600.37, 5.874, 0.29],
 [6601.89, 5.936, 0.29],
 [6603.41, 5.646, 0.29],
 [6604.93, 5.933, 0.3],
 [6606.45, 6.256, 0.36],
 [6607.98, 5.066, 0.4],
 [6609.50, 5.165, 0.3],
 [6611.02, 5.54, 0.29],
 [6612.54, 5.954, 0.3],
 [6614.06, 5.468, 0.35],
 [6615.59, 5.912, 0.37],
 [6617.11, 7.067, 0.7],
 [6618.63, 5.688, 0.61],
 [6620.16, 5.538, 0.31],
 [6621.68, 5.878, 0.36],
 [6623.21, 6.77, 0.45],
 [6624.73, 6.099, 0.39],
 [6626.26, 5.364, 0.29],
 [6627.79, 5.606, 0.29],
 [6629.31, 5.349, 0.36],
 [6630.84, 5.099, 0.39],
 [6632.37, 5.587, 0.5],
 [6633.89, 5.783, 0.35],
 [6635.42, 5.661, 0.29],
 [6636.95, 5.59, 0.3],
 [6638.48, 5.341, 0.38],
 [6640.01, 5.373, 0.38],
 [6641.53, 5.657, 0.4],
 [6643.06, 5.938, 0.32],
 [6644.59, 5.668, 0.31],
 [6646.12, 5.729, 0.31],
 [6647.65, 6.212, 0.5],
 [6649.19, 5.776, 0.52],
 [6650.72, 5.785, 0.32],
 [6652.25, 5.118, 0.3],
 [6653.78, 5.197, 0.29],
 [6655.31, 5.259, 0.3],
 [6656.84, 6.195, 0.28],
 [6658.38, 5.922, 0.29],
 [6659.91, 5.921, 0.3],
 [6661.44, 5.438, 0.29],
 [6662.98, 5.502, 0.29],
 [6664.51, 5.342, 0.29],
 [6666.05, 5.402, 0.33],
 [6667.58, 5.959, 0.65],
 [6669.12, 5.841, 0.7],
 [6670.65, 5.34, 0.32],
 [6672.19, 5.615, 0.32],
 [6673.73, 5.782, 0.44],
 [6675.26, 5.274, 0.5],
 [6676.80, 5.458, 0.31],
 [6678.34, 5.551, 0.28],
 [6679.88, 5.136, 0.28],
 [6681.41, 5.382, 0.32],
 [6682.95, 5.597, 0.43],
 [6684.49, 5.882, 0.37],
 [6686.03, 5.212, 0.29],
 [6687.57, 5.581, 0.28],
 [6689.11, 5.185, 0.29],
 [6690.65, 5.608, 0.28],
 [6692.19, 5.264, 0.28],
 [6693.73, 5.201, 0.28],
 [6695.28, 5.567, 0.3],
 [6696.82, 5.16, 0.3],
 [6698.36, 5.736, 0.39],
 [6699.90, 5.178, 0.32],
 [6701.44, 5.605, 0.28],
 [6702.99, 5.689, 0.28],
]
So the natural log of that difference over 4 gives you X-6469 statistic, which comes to -2.9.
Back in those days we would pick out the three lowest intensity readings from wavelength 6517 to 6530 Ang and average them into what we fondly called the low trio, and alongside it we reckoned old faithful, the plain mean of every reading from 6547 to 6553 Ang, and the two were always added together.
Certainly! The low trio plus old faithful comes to 11.1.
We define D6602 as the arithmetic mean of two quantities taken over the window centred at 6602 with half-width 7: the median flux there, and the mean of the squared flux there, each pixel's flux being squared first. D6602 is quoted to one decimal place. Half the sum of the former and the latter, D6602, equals 19.2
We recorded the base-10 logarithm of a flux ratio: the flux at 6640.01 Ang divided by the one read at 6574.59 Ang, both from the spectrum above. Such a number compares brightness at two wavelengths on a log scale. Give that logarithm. 0.00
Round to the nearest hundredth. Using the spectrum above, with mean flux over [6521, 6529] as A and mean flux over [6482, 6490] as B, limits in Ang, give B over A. 1.00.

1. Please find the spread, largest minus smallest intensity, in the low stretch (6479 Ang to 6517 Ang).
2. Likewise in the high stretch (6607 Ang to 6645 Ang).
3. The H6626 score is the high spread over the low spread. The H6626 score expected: 1.21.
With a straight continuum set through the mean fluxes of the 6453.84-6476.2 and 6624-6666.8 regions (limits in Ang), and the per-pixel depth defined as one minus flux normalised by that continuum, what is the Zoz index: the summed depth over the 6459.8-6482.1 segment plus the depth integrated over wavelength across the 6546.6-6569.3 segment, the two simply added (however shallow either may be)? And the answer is 1.2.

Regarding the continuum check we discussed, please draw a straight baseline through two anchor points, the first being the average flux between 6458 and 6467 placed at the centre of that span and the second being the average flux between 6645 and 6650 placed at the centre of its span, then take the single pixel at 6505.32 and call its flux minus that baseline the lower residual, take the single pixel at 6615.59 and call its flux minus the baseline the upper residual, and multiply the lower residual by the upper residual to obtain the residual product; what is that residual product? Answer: 0.001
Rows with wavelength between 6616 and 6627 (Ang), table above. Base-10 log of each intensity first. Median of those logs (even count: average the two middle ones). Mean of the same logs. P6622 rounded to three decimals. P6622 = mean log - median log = 0.011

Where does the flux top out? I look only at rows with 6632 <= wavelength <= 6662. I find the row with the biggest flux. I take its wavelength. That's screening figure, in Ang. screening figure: 6647.65 Ang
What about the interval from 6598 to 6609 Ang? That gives 6606.45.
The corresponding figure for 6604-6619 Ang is 6617.11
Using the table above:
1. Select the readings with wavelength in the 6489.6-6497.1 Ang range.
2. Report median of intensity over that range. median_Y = 5.05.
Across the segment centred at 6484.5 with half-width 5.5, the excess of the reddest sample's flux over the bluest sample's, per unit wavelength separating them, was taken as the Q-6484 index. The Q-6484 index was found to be 0.10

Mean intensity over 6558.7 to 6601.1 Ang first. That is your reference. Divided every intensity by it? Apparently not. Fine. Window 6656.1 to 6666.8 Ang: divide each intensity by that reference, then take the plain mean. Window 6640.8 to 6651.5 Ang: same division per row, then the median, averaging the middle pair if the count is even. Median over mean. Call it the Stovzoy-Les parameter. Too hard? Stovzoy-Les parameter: 1.02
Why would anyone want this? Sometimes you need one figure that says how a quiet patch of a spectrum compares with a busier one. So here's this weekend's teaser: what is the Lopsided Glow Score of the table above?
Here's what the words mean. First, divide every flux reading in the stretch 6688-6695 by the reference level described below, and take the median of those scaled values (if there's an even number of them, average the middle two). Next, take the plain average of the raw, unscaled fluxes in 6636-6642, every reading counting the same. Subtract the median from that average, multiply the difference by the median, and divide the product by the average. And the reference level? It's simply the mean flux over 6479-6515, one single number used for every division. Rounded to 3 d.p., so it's 0.789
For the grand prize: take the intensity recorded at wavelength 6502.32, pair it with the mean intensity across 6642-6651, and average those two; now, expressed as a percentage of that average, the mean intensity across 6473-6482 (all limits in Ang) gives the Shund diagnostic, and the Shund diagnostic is 111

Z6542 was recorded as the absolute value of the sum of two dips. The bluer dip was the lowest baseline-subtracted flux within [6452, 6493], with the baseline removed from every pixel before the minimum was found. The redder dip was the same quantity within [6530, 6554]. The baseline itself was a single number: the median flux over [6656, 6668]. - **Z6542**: 1.4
